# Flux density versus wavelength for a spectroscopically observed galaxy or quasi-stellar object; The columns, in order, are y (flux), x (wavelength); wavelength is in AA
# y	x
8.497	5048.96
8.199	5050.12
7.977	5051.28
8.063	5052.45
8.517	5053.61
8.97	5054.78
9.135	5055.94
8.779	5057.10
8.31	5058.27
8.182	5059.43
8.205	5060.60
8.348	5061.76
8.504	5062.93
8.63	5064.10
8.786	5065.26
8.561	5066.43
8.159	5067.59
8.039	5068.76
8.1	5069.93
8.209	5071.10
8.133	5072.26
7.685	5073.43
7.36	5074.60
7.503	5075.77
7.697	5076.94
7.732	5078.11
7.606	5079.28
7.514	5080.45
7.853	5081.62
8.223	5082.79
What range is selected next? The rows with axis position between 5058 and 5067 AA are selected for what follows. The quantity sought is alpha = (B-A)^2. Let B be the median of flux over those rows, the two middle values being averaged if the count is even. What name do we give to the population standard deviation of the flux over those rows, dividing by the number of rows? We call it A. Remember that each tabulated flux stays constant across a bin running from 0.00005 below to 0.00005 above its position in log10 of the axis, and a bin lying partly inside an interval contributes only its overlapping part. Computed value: 67.7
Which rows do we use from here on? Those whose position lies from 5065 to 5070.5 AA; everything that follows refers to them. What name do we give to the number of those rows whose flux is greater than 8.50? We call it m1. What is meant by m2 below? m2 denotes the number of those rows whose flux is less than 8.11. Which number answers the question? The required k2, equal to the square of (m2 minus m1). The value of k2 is 0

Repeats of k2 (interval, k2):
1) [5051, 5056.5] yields 1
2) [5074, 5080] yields 25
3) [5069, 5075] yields 9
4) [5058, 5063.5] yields 1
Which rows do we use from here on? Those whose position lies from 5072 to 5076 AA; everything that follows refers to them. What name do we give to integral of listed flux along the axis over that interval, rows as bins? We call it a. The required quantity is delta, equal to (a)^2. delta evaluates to 933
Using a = 30.6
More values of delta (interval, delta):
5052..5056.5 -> 1529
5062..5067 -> 1845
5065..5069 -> 1125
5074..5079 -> 1431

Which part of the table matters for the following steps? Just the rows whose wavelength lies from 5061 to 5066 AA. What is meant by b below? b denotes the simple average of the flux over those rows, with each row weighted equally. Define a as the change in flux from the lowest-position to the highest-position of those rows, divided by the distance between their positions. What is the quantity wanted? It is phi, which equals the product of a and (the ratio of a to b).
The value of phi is 0.0018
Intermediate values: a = 0.13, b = 8.57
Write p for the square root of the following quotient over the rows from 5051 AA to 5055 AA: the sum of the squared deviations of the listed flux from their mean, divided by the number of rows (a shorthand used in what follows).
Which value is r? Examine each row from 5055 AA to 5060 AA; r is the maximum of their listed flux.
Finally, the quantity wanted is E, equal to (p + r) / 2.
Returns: 4.8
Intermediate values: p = 0.40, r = 9.135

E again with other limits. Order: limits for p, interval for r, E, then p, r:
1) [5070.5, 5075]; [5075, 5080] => 4.0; 0.35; 7.732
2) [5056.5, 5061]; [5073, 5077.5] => 4.0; 0.24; 7.697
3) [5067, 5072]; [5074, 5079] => 3.9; 0.06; 7.732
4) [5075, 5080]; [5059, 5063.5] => 4.3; 0.09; 8.504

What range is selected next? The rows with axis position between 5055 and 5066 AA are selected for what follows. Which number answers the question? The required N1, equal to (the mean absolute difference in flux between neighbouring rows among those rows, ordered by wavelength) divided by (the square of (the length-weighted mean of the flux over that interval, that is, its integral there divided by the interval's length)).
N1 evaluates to 0.0027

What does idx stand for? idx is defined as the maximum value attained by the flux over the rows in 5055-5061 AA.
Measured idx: 9.135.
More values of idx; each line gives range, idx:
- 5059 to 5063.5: 8.504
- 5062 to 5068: 8.786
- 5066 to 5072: 8.561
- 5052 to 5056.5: 9.135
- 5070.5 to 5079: 8.209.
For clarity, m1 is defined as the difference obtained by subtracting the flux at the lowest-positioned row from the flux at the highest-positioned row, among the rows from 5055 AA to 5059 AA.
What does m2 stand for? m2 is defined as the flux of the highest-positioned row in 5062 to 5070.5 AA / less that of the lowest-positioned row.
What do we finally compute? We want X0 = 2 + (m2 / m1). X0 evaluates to 2.5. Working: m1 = -0.8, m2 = -0.4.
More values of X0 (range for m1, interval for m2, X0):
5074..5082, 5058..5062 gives 2.1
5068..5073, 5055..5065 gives -3.4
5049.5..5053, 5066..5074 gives 8.4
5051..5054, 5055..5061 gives 0.3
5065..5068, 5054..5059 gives 3.1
